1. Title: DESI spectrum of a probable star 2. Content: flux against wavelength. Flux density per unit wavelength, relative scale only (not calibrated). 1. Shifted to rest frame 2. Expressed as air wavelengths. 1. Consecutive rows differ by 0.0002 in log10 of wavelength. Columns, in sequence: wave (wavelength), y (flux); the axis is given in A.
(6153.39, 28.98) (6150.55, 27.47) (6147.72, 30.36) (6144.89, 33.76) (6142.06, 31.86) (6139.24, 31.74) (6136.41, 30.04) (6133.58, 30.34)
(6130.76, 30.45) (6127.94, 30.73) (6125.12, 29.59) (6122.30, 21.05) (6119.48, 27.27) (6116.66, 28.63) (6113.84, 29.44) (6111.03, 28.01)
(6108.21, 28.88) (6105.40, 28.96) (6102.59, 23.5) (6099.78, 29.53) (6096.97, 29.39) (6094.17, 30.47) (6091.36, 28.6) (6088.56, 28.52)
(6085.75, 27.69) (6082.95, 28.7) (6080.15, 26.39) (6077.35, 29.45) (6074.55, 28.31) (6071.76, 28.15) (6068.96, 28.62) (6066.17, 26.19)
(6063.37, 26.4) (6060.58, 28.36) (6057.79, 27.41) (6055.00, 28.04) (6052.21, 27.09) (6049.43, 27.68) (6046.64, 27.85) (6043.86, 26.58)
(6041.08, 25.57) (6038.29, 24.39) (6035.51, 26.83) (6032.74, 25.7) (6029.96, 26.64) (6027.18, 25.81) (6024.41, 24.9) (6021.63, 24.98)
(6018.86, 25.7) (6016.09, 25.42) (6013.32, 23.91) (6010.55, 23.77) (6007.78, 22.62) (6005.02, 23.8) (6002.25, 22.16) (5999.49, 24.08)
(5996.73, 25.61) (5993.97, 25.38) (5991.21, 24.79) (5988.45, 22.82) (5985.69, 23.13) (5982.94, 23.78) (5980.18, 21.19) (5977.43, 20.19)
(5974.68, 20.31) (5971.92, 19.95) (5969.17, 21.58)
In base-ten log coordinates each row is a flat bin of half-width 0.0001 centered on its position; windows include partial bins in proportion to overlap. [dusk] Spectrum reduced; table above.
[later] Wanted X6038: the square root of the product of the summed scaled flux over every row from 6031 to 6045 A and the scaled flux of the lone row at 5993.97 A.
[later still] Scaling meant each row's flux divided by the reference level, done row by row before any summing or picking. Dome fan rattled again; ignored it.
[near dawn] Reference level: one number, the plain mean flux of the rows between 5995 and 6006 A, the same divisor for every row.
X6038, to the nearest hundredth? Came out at 2.39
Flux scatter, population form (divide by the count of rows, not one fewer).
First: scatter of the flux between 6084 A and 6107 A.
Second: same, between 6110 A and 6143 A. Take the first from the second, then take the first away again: -1.2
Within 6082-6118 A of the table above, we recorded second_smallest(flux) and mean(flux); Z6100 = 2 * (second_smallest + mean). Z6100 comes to 112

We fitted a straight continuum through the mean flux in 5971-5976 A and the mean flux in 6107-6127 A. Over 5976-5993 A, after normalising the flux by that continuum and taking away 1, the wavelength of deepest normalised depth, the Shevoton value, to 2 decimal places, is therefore 5977.43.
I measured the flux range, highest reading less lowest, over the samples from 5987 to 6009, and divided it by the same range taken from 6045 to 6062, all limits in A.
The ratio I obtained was 2.7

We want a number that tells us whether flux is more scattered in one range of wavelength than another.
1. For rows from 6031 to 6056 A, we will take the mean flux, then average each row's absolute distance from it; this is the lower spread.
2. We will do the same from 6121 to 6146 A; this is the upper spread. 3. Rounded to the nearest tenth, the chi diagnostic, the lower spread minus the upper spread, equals -1.1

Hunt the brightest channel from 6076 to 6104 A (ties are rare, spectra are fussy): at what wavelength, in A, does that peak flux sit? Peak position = 6094.17 A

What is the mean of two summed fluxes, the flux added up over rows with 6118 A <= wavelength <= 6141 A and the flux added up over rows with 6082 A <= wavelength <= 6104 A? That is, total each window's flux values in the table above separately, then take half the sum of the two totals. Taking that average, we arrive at 229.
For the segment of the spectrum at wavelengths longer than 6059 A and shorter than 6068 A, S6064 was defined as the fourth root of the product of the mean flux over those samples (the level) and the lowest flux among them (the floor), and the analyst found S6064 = 5.2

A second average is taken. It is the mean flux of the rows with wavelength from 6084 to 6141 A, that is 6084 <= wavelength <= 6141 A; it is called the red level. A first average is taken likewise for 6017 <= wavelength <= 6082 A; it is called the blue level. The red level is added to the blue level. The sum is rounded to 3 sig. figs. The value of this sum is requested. 55.5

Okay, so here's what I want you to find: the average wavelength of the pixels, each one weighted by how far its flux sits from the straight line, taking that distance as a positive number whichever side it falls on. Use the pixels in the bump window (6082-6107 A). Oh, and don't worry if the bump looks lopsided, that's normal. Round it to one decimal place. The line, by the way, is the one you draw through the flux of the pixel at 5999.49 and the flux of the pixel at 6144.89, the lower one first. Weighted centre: 6097.2 A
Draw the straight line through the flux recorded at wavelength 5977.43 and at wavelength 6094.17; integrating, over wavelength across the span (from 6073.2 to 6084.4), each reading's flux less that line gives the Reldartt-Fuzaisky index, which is -10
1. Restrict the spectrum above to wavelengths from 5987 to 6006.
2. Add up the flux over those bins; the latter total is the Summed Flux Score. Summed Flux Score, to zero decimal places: 169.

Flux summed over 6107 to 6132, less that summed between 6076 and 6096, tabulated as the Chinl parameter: 54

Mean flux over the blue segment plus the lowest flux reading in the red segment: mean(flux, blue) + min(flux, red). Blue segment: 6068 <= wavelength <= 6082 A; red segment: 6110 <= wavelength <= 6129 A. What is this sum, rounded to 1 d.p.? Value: 49.2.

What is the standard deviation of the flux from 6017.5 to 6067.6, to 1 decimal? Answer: 1.1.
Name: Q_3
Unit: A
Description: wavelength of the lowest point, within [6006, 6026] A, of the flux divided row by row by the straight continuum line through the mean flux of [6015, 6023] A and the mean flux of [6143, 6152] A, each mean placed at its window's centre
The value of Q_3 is 6007.78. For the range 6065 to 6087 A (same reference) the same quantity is 6080.15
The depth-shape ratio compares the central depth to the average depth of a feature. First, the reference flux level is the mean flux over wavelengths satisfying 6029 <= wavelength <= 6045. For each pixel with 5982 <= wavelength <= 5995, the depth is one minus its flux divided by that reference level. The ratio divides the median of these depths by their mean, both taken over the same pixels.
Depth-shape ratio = 1.1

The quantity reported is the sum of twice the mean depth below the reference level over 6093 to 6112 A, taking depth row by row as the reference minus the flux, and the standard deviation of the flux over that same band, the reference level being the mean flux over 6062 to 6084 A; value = 1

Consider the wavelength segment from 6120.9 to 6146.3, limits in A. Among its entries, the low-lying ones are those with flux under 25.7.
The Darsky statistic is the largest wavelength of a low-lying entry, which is 6122.30 A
